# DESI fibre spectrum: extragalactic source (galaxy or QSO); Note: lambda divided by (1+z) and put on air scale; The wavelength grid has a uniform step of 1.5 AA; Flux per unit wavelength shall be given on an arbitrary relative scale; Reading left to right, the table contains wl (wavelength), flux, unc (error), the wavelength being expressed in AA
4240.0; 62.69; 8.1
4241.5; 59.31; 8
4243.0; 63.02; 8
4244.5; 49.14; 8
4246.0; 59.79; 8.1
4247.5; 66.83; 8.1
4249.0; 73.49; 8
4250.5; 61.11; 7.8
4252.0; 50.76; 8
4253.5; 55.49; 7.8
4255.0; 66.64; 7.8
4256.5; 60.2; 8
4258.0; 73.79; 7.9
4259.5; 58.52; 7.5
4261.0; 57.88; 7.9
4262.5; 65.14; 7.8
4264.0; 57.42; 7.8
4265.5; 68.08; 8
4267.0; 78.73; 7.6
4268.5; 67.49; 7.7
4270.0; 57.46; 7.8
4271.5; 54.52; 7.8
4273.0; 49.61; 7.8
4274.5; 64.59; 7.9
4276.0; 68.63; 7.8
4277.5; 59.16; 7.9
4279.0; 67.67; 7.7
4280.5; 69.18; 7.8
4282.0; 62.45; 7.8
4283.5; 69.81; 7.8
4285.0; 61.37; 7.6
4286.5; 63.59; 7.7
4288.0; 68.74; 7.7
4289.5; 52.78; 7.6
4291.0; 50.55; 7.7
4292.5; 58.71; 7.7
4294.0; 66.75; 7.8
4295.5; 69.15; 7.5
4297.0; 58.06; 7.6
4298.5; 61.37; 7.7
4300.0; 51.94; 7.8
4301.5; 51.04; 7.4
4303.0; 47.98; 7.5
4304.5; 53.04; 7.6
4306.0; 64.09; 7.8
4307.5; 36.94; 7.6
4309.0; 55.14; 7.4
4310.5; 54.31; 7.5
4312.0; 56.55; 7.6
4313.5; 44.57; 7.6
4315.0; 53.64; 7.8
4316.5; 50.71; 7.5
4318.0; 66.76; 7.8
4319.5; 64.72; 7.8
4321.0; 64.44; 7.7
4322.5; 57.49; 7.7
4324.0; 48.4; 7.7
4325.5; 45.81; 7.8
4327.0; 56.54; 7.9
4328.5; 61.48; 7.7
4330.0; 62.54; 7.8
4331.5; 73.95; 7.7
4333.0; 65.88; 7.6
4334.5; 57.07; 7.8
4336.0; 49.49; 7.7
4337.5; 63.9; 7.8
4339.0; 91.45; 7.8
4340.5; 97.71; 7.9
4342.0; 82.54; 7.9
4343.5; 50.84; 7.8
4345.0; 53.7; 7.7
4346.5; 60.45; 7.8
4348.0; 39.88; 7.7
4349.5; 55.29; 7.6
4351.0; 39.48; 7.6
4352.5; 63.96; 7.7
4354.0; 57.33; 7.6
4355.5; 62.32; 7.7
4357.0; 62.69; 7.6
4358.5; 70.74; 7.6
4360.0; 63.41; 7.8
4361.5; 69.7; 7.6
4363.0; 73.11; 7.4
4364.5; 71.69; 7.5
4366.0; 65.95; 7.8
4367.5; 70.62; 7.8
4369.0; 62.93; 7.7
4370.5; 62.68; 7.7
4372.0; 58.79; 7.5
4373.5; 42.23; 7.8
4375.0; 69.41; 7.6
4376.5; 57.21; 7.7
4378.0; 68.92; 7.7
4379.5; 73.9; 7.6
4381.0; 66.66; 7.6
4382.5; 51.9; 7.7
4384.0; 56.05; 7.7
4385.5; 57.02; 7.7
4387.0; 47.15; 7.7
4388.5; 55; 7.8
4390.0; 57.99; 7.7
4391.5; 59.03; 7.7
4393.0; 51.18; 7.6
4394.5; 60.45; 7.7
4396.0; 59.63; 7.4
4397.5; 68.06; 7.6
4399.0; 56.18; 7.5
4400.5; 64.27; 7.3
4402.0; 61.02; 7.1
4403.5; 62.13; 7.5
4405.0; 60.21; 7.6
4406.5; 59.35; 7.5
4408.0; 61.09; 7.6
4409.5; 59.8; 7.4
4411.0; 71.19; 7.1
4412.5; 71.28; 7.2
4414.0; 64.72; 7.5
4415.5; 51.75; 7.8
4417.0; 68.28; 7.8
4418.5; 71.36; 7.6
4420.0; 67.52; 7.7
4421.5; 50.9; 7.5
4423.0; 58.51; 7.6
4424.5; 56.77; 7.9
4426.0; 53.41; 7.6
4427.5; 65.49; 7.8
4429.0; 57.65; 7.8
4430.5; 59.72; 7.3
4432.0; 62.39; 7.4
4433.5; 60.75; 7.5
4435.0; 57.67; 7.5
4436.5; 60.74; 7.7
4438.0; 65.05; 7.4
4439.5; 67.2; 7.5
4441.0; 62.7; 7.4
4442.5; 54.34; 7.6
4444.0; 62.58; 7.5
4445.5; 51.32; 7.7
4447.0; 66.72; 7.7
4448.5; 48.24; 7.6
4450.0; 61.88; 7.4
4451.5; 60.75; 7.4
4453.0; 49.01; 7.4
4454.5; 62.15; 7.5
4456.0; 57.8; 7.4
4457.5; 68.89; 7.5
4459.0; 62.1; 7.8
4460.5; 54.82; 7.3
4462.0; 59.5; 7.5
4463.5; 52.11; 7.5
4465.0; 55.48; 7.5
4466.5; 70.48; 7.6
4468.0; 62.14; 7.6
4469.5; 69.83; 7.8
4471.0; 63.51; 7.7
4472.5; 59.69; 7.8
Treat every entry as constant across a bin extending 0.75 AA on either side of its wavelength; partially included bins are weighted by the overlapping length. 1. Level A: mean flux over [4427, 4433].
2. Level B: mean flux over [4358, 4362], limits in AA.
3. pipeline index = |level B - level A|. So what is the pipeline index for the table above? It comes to 7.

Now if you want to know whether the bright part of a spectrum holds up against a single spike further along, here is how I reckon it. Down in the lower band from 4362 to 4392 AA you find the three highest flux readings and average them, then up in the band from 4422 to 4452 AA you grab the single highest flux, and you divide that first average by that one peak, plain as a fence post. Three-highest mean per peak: 1.08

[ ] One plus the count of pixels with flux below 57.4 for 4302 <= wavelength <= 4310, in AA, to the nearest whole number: 5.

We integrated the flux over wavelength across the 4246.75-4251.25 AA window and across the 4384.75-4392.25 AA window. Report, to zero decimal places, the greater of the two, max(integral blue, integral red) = 414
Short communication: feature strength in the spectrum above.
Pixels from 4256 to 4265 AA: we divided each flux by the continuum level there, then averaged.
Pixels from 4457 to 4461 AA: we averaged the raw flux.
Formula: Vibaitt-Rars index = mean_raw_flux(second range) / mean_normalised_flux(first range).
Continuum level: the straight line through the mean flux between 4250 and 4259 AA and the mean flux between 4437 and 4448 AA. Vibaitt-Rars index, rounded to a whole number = 61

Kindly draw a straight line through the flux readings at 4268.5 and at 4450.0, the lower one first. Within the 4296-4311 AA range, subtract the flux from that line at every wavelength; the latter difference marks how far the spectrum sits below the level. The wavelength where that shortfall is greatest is 4307.5 AA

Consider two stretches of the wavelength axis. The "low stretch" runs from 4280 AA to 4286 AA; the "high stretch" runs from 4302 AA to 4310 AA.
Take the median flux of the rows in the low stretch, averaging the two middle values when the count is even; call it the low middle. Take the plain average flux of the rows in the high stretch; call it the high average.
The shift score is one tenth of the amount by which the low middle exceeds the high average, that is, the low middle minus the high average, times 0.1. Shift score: 1.4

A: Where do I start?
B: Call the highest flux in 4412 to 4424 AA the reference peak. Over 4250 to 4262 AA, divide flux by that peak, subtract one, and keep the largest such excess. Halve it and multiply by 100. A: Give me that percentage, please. 1.7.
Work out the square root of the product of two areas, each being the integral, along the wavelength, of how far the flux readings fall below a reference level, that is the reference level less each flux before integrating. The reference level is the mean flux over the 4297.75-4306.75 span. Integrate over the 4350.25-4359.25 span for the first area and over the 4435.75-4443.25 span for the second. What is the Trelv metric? 46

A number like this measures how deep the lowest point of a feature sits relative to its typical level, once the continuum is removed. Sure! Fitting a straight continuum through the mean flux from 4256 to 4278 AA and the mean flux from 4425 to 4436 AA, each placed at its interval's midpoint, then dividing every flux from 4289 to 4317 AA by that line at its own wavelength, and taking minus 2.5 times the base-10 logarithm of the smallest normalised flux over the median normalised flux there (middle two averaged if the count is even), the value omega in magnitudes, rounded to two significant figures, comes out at 0.41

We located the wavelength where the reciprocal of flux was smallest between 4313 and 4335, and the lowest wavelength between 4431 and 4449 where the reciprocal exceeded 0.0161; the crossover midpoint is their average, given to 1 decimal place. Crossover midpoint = 4382.5 AA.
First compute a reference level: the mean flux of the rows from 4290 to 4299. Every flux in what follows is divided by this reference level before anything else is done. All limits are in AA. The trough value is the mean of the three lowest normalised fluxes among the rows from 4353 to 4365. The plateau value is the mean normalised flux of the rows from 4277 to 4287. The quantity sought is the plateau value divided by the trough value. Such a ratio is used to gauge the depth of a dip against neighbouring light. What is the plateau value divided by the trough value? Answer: 1.07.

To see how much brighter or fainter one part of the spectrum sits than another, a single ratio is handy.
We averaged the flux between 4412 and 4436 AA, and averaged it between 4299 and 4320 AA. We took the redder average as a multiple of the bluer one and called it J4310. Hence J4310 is 1.14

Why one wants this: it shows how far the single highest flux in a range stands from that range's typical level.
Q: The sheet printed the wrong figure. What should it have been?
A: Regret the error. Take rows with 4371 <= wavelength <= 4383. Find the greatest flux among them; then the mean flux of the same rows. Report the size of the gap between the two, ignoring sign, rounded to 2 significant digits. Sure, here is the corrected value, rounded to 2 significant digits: 13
